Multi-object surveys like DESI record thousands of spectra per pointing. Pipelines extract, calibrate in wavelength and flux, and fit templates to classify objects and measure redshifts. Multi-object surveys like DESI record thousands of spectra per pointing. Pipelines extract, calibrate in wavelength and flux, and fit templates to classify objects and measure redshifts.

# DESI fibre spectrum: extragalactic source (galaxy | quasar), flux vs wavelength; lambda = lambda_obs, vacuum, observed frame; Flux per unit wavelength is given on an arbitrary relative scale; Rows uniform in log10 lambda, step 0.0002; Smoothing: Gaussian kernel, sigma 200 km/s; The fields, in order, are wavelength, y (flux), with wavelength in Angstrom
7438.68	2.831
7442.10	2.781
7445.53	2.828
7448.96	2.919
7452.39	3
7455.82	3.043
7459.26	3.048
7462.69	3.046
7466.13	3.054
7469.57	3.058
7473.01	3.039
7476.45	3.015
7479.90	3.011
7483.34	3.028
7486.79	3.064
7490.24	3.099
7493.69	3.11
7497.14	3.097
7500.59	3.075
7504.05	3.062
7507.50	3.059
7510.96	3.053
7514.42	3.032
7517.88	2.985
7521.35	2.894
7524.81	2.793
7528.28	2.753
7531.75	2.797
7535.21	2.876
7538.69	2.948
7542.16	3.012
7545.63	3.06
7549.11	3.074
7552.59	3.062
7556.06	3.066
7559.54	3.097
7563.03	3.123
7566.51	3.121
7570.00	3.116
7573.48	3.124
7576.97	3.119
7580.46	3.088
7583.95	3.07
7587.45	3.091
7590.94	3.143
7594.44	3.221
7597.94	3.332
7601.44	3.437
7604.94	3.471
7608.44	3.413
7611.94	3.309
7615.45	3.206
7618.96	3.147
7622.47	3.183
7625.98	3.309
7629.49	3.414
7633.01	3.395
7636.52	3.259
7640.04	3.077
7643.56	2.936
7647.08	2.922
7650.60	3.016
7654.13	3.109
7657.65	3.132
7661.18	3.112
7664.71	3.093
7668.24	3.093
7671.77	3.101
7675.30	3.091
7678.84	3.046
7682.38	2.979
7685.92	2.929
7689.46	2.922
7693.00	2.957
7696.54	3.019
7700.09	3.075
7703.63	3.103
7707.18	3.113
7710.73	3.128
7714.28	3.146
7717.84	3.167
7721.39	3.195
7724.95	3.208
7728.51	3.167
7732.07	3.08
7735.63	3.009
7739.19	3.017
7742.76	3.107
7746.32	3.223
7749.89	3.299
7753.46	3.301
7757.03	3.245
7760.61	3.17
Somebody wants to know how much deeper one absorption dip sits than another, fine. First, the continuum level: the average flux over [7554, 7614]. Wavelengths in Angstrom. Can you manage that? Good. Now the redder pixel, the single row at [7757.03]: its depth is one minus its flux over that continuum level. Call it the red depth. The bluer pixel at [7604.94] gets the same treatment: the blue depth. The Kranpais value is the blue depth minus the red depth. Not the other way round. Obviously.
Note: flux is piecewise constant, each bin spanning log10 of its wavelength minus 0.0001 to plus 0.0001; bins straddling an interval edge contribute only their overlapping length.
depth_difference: -0.07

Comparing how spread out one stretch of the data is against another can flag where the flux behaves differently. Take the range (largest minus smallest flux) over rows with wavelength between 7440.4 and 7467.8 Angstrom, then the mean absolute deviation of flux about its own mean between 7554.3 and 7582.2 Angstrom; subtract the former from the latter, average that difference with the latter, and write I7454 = -0.119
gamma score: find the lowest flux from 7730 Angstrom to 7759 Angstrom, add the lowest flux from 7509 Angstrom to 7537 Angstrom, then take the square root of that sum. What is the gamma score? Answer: 2.40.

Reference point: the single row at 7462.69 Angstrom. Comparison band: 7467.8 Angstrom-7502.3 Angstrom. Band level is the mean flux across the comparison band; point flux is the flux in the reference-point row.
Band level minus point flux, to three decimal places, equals 0.014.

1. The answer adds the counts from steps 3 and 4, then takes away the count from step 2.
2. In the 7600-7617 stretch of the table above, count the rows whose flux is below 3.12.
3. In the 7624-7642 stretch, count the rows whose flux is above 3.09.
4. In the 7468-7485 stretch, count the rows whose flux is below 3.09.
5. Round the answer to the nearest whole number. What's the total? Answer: 9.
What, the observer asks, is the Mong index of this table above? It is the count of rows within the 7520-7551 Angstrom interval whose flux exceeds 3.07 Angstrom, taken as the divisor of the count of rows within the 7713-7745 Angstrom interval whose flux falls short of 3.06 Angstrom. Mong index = 2.0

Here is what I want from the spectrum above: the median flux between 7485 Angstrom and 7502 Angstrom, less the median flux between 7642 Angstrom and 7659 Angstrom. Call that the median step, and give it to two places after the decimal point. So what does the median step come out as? 0.08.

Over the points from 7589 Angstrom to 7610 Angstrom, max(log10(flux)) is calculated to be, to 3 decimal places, 0.540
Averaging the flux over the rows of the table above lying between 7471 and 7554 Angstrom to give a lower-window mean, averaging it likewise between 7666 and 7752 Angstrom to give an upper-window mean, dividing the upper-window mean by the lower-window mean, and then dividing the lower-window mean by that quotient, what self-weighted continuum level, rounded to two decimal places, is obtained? 2.91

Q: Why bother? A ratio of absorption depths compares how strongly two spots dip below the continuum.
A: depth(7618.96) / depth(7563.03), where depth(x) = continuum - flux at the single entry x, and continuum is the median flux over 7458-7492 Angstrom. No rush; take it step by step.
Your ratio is 1.3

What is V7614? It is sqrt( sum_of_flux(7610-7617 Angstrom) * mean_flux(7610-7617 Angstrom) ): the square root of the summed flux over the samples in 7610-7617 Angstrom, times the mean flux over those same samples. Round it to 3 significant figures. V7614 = 4.61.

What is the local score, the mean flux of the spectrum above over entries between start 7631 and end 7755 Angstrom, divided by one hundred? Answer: 0.0310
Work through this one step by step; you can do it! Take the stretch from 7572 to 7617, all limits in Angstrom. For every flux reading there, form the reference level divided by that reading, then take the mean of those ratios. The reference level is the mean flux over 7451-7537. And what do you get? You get 0.93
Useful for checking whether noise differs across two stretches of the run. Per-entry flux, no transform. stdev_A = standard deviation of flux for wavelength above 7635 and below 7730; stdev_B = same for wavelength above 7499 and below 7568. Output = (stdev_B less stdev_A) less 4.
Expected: -3.98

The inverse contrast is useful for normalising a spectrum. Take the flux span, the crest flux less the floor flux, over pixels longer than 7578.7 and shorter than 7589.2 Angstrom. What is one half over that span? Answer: 24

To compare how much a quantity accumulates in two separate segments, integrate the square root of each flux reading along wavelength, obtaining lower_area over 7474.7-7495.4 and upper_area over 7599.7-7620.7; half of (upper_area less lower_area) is 1.1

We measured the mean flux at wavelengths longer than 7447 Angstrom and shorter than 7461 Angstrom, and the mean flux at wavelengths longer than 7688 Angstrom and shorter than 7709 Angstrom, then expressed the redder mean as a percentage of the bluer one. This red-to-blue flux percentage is 101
